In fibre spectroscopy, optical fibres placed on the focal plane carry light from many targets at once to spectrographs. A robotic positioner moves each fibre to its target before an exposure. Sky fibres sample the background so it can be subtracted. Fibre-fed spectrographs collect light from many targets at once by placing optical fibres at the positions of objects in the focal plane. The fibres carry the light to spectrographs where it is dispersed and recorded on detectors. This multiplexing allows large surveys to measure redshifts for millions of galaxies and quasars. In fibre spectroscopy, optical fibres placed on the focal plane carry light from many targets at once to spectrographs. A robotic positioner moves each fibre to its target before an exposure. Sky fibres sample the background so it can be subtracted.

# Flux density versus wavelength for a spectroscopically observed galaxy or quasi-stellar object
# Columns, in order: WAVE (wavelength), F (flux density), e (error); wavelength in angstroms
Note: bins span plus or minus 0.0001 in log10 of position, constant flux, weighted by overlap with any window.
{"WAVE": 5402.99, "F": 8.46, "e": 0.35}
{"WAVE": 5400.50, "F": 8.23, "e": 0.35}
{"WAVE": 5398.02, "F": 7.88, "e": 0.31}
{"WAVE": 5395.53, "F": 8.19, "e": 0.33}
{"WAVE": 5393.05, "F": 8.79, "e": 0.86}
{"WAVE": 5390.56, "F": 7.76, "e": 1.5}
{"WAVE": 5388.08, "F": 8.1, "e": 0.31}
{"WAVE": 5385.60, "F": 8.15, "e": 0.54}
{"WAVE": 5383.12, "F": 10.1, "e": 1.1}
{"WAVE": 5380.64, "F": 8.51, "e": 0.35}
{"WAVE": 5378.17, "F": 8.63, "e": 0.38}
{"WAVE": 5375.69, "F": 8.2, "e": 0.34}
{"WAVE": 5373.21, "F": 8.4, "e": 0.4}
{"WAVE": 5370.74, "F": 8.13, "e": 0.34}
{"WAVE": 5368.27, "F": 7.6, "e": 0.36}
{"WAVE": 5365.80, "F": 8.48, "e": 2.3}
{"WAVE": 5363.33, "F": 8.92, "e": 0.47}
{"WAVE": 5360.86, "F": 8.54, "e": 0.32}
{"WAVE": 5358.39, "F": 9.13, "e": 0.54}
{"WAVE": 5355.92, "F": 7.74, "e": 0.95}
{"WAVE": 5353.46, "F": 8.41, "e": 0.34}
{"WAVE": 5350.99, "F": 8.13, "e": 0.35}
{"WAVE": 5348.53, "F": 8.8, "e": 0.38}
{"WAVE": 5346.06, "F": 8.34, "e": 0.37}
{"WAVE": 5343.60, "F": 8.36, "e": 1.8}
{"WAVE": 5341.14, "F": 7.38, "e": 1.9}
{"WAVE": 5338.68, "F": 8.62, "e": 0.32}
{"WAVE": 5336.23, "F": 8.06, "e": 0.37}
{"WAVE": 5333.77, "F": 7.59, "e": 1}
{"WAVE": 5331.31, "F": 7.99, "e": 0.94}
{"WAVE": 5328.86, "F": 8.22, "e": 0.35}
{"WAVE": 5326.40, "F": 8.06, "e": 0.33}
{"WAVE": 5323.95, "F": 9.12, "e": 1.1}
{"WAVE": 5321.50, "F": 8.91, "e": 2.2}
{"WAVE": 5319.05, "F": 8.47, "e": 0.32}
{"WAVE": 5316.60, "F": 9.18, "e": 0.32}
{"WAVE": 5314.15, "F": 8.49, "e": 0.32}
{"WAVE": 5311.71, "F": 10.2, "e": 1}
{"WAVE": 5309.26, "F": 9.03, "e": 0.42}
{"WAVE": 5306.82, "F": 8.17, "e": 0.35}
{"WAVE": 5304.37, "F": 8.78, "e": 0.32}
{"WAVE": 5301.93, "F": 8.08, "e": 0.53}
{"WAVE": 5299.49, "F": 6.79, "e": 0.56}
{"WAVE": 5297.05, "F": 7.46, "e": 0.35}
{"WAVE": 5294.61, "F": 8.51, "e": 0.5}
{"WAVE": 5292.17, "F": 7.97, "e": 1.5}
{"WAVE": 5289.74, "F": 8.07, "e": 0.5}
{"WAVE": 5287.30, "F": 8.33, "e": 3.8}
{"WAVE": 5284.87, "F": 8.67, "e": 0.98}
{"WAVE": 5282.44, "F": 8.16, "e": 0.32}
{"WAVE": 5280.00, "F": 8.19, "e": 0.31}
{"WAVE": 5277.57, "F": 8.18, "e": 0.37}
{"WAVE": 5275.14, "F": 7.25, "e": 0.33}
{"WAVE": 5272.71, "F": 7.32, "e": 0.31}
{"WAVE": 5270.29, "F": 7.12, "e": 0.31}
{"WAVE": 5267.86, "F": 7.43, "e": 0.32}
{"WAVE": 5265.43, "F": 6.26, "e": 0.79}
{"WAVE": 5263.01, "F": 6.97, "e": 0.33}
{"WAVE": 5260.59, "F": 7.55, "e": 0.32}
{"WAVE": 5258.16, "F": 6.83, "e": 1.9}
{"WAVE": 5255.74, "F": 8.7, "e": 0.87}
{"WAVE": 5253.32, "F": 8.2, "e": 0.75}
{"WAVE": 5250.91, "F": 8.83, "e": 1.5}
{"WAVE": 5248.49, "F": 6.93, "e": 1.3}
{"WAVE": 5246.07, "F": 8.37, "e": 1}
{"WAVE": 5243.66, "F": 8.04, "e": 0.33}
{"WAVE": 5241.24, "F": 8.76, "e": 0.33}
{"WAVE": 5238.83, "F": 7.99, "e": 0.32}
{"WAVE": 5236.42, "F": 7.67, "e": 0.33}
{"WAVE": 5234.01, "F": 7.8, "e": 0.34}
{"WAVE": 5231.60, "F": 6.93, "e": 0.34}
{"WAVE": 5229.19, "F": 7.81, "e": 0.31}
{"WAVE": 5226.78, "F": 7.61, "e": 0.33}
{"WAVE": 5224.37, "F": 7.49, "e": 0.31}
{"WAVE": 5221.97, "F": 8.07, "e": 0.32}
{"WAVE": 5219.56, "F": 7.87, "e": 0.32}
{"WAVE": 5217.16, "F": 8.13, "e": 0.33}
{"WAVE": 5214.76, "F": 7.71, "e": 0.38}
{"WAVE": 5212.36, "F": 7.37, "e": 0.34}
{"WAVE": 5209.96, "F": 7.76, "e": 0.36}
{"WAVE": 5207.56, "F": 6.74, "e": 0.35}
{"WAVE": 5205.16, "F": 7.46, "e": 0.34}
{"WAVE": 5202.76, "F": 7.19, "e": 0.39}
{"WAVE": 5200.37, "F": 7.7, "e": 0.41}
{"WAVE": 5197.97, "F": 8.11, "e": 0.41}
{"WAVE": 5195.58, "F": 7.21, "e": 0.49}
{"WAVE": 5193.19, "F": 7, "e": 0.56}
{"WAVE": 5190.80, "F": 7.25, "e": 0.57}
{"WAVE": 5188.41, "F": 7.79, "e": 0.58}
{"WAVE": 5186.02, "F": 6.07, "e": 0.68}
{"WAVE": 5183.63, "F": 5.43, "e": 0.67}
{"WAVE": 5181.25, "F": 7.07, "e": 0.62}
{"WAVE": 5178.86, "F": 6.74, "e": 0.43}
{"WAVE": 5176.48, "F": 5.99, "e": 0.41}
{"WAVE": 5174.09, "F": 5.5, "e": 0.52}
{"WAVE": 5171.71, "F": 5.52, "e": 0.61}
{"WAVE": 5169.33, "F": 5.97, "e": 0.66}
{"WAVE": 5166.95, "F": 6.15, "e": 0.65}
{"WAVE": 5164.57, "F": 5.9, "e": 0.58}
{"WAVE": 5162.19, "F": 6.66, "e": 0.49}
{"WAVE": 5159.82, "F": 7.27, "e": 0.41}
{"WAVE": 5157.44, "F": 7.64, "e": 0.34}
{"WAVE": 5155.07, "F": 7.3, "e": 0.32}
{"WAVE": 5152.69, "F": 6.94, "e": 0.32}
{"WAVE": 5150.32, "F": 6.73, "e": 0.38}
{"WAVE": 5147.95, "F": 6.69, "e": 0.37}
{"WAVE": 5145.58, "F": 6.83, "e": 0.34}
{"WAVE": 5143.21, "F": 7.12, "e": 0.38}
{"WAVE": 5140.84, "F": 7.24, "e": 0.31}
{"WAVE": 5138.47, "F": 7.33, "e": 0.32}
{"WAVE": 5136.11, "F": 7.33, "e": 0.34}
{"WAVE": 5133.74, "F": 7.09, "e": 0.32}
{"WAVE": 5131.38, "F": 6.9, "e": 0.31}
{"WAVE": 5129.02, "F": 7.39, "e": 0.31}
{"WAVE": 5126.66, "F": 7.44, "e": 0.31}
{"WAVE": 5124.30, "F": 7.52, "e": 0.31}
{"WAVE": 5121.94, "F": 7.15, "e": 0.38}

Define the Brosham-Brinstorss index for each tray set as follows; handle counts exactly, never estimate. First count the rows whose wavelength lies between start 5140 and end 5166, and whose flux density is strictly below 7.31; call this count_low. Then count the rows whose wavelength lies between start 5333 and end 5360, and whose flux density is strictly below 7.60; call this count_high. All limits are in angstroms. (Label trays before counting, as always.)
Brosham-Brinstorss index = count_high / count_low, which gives 0.20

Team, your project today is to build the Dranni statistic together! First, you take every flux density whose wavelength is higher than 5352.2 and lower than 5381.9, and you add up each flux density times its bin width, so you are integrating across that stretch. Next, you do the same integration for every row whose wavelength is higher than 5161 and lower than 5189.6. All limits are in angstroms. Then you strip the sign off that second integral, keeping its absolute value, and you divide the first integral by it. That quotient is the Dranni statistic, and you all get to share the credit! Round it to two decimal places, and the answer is 1.40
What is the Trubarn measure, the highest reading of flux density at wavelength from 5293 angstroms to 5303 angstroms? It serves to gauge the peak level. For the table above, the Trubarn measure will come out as 8.51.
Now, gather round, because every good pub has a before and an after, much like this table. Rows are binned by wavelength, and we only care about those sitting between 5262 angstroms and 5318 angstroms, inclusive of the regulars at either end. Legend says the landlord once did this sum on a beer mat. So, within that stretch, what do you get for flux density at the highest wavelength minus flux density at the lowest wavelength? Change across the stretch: 2.2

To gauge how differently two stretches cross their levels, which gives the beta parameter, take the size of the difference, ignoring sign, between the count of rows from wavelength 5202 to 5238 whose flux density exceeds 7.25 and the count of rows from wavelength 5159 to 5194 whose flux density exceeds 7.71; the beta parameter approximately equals 11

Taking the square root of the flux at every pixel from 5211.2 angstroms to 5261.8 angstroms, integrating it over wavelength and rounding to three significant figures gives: 142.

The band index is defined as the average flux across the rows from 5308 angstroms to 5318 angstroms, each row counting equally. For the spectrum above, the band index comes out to 9.2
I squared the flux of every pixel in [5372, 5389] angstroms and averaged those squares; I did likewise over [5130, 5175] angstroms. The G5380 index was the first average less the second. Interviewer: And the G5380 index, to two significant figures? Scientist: 28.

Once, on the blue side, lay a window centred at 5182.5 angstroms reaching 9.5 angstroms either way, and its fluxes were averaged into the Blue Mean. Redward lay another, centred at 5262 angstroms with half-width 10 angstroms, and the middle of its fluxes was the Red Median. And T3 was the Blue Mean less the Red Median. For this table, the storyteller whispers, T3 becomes -0.79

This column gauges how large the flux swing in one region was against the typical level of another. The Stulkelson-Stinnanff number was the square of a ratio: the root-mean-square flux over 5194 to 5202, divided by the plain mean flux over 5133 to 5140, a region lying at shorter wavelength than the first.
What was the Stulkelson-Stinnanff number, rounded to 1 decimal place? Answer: 1.1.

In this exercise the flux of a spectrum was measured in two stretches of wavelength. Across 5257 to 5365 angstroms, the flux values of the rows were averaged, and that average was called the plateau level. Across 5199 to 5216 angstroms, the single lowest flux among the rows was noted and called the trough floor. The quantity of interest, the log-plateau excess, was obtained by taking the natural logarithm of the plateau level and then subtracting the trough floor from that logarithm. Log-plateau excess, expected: -4.6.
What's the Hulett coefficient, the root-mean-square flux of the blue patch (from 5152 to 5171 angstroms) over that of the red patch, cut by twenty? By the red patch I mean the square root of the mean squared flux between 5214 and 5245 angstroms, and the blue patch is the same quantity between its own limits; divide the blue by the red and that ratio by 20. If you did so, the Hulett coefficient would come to 0.043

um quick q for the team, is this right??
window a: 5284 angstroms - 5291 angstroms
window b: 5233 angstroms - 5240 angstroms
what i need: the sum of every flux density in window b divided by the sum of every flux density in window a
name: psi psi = 0.94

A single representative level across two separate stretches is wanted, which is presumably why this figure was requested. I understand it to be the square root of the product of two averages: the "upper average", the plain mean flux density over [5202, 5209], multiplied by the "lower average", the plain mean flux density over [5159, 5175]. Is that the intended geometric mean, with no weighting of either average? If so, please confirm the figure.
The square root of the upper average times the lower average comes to 6.6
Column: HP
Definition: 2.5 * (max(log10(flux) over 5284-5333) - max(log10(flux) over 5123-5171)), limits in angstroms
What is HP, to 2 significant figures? 0.31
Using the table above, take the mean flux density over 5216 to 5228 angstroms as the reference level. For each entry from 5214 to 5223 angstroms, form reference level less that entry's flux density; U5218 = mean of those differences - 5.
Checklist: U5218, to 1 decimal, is -5.1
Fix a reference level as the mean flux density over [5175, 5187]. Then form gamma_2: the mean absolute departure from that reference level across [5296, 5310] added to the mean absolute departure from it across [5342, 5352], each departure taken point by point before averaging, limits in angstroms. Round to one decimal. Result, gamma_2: 3.9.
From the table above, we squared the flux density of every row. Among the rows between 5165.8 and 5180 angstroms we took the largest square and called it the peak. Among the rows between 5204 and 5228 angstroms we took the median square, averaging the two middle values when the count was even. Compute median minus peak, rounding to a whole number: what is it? 13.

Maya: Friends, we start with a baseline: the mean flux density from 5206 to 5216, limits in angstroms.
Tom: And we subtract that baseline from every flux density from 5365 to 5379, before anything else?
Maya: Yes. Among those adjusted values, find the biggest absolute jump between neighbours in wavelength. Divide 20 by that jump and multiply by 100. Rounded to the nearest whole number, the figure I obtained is 2273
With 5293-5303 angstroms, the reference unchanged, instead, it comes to 1550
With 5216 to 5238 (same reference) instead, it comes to 2273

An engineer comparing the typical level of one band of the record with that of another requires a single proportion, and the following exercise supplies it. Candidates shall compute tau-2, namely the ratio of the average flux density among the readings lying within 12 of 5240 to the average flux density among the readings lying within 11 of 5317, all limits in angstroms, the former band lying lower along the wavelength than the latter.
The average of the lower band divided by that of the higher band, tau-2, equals 0.894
